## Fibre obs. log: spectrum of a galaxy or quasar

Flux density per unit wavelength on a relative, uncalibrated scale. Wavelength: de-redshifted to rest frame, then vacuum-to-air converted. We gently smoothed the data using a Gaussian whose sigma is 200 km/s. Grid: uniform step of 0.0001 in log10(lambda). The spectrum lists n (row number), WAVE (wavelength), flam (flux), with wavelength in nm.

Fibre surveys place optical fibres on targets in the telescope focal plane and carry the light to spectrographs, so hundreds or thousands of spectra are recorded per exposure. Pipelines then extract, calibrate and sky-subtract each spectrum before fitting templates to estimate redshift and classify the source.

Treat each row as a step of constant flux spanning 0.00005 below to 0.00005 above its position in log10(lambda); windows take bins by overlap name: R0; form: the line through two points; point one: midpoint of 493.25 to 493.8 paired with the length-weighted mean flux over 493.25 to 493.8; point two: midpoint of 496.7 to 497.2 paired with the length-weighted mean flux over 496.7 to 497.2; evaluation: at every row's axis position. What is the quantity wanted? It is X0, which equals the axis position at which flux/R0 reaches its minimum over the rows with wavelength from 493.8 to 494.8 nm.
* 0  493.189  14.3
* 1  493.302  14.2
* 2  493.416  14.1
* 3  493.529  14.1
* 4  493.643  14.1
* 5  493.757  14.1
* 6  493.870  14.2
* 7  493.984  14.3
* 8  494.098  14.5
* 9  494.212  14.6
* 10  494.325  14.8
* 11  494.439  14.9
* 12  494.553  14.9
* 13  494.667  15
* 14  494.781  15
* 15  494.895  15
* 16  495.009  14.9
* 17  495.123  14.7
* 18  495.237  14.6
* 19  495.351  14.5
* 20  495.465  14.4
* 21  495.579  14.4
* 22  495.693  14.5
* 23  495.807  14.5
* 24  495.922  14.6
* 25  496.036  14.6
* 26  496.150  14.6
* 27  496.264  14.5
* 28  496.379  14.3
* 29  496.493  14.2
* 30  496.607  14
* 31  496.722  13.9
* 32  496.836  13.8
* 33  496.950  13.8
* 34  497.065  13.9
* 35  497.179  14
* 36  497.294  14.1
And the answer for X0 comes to 493.870 nm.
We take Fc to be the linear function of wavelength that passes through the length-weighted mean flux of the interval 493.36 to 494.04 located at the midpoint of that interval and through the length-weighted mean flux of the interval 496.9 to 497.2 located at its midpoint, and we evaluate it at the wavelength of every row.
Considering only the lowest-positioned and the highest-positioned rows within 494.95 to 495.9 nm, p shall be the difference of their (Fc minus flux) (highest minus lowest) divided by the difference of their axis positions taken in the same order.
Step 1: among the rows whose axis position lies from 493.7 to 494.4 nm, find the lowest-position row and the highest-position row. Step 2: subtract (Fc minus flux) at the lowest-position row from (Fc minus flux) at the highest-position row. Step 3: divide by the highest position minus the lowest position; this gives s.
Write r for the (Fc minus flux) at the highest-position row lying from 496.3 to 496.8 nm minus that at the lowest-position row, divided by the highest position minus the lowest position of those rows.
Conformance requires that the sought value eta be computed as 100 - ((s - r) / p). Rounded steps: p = 0.4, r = 1.1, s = -1.3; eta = 106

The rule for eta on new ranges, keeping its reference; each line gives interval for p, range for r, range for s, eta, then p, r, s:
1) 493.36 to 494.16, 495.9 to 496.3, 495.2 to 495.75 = 100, -0.7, 0.2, 0.1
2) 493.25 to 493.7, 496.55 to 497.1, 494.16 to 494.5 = 107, 0.2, 0.1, -1.4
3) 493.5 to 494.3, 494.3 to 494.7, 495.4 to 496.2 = 100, -0.8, -0.7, -0.4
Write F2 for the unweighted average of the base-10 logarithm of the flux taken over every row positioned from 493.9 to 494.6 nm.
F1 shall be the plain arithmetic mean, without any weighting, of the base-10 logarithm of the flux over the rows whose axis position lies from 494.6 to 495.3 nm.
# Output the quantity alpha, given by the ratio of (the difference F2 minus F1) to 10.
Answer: -0.0006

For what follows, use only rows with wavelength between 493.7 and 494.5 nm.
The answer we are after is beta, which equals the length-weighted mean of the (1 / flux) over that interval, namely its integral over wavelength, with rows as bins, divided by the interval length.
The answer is 0.0691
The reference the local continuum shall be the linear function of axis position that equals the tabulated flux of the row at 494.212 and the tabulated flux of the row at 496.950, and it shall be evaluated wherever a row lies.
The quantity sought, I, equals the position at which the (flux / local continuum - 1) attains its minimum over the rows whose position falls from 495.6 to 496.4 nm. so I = 495.693 nm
